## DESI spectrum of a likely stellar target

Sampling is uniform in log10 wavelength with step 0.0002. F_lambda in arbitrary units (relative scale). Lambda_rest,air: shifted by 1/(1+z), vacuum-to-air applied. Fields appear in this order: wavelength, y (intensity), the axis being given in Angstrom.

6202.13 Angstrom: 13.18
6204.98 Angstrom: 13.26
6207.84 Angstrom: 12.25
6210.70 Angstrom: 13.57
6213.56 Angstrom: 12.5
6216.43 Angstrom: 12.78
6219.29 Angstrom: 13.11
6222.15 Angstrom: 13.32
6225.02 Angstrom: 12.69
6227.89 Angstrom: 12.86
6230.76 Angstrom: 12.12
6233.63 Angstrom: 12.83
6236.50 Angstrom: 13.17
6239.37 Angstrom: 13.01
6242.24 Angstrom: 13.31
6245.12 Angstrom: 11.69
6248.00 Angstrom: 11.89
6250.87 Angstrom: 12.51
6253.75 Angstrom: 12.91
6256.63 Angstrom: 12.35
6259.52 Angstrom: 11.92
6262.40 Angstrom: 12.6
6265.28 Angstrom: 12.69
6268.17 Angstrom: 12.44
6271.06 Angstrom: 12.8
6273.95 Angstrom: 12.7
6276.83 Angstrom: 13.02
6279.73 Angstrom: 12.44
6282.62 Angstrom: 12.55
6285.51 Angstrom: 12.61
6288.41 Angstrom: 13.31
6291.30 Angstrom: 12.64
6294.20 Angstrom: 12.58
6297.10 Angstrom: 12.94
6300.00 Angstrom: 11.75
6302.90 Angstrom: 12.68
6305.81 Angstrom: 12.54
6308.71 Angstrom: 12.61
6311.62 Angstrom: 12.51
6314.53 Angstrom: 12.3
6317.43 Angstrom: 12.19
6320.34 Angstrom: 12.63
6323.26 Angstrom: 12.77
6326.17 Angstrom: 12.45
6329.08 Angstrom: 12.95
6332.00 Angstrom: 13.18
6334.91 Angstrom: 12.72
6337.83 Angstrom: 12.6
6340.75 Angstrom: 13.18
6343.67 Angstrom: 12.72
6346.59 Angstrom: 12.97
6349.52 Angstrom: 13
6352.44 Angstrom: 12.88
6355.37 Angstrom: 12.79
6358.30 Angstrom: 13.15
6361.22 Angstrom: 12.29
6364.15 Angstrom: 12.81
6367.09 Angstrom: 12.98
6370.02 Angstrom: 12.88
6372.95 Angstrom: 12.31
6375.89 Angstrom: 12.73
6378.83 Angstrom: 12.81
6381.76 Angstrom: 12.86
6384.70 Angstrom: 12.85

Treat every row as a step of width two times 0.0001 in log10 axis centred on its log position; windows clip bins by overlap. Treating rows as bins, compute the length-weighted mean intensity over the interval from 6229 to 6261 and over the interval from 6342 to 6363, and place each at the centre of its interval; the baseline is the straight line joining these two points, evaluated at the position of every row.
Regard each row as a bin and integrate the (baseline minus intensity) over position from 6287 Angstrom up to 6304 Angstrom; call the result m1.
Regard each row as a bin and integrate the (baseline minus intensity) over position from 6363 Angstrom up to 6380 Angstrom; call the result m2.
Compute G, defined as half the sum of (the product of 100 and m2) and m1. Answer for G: 117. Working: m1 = 0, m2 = 2.3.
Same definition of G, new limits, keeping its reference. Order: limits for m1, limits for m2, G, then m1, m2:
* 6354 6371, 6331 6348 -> -77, 1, -1.5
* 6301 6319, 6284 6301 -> 2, 5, 0.0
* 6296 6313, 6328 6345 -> -87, 3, -1.8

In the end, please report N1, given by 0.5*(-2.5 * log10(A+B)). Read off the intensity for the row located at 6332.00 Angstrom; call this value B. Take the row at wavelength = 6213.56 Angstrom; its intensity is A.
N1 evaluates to -1.76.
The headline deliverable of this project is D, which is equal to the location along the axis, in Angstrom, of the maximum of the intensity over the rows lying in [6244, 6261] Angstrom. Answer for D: 6253.75 Angstrom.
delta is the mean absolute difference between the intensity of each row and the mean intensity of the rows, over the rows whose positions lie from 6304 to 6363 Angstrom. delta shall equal 0.24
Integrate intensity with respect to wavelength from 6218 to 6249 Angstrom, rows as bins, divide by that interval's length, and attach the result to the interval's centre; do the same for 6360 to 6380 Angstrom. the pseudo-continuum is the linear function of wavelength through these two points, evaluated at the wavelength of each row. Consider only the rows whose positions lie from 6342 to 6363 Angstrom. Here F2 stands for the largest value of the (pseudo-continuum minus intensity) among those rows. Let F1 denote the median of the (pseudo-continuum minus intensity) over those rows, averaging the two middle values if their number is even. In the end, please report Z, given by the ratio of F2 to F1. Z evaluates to -2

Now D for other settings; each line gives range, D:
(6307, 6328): 6323.26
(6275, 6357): 6288.41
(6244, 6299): 6288.41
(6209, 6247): 6210.70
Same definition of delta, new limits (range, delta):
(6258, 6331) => 0.22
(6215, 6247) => 0.36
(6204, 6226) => 0.38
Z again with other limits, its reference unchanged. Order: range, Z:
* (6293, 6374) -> -40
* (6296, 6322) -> 6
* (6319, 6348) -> -5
